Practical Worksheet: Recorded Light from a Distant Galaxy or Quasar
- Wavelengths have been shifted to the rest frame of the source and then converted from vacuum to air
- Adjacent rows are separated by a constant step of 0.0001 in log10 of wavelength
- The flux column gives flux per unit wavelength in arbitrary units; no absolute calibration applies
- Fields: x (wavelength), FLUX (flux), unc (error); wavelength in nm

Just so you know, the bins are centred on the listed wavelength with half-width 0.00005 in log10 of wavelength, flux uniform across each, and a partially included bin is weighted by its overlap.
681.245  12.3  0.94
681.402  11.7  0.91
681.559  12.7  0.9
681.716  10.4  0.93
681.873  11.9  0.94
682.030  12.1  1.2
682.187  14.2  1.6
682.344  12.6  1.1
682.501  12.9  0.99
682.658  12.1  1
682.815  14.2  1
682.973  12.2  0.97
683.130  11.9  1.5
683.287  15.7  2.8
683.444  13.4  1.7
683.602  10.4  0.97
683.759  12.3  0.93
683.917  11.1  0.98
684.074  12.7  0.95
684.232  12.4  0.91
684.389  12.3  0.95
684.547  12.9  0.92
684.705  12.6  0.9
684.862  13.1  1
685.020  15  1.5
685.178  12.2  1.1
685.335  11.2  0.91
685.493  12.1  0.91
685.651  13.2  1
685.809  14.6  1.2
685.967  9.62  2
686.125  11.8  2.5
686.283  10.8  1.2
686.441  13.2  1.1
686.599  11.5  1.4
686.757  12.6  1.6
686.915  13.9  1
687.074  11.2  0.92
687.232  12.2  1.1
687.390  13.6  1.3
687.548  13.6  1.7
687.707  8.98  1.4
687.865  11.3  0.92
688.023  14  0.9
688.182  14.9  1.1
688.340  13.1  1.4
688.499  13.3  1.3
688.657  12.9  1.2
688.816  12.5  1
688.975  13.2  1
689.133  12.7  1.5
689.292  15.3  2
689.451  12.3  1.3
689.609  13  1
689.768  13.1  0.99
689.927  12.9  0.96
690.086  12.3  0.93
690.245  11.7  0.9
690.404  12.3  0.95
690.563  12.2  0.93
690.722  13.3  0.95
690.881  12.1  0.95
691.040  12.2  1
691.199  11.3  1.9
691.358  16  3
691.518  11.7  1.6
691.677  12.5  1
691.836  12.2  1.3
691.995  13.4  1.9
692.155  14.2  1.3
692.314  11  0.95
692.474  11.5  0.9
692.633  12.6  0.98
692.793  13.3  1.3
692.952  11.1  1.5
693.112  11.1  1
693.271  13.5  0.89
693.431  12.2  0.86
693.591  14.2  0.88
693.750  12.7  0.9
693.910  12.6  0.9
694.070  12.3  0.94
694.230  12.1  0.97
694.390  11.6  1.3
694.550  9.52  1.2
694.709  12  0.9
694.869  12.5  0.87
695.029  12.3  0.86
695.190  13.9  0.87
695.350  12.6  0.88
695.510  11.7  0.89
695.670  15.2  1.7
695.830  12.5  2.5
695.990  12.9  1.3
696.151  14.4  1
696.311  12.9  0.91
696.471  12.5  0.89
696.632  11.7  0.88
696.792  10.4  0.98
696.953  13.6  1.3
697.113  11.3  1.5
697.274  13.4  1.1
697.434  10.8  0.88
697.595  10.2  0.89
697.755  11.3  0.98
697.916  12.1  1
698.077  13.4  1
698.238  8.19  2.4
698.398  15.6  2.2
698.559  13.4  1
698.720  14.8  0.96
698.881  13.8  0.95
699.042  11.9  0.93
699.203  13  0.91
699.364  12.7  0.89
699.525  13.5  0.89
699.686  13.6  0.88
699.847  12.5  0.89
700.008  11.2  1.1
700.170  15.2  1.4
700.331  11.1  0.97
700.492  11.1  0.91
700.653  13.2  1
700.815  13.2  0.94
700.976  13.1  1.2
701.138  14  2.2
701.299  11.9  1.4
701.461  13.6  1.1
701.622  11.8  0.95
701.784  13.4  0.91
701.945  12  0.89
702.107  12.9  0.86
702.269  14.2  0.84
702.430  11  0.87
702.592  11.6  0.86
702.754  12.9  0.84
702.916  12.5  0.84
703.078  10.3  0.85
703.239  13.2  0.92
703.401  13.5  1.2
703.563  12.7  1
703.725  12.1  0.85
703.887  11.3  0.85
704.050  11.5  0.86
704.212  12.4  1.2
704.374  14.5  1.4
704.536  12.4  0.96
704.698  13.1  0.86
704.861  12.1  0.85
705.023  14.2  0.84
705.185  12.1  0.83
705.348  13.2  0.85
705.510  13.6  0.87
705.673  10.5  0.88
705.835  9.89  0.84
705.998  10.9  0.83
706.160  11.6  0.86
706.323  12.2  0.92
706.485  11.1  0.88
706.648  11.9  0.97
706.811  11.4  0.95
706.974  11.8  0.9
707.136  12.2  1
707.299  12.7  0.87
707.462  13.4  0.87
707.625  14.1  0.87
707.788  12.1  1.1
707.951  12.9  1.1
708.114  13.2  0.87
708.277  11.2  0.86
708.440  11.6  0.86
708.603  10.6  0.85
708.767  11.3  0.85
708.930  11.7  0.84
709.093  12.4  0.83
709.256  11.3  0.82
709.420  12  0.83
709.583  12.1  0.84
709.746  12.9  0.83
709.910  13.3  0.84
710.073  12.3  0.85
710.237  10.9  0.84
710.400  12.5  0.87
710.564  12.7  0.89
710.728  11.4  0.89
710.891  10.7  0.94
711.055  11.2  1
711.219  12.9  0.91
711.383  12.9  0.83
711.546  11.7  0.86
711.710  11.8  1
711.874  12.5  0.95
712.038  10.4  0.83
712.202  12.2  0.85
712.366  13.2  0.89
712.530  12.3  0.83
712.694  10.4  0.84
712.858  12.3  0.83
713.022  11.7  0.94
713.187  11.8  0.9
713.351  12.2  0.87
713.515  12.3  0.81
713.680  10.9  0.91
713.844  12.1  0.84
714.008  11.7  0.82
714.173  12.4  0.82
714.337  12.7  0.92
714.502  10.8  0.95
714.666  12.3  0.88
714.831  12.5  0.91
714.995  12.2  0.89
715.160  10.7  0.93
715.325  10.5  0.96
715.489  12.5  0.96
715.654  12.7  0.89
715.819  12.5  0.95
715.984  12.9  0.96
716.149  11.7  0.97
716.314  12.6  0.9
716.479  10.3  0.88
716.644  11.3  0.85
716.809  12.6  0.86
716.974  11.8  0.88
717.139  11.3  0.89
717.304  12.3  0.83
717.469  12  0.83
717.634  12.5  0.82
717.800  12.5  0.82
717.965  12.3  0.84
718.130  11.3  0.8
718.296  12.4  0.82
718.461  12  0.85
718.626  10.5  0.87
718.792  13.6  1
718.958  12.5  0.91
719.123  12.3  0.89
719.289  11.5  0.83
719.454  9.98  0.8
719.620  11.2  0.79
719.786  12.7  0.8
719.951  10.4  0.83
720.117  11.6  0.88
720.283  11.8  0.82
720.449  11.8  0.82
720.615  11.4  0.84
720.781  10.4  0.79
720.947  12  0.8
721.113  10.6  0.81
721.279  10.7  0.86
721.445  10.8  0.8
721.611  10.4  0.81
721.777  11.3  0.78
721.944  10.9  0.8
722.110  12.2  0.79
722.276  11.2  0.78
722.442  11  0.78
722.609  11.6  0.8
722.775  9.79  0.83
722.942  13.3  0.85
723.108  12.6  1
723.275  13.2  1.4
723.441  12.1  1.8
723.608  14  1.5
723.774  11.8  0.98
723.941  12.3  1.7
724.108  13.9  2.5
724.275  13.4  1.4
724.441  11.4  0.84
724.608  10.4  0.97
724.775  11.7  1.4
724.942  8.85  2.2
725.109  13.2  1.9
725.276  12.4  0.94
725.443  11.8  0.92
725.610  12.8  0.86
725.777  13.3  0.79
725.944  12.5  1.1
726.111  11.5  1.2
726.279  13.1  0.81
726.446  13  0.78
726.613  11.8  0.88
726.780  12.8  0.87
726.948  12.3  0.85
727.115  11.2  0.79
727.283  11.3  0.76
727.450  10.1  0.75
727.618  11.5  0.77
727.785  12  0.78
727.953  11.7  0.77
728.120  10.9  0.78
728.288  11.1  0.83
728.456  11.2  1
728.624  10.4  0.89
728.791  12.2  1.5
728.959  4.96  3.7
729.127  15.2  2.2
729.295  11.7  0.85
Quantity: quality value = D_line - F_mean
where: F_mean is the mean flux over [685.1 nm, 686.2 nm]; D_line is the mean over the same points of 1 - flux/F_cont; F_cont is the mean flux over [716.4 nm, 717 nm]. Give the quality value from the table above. -12.16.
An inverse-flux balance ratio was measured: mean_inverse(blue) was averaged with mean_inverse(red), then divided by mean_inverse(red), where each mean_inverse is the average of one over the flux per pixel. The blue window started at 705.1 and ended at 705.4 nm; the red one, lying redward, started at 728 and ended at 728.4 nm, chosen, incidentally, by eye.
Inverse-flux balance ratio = 0.94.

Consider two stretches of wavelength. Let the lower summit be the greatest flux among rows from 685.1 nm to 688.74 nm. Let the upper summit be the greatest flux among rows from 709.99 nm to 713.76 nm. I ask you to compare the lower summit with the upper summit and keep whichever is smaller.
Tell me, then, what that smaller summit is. 13.2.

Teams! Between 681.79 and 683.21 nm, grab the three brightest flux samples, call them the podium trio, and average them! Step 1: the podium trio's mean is 13.8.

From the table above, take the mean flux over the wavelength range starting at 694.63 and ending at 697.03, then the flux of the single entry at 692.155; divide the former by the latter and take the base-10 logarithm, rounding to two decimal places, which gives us -0.05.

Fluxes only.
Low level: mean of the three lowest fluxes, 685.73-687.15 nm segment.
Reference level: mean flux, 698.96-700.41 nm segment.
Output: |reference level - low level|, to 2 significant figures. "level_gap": 2.2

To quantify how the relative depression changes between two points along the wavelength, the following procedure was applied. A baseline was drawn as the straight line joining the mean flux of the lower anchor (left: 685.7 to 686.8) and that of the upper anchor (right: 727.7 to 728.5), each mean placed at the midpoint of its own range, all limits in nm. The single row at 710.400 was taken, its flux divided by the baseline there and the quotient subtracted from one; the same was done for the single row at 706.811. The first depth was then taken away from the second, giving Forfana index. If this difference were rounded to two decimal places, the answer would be 0.10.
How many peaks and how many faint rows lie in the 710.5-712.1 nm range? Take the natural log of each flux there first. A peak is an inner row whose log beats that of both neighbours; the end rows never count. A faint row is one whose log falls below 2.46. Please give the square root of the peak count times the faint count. 2.24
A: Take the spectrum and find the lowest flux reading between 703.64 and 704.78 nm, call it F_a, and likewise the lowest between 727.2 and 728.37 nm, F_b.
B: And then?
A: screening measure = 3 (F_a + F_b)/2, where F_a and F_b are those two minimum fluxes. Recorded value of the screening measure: 32.1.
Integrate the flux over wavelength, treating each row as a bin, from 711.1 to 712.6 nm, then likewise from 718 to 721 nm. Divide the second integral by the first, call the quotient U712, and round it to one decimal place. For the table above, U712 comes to 1.9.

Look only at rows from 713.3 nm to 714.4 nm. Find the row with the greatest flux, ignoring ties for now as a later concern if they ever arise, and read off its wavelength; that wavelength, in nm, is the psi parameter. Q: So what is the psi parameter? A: 714.337 nm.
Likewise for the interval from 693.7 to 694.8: 693.750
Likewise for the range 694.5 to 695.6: 695.190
